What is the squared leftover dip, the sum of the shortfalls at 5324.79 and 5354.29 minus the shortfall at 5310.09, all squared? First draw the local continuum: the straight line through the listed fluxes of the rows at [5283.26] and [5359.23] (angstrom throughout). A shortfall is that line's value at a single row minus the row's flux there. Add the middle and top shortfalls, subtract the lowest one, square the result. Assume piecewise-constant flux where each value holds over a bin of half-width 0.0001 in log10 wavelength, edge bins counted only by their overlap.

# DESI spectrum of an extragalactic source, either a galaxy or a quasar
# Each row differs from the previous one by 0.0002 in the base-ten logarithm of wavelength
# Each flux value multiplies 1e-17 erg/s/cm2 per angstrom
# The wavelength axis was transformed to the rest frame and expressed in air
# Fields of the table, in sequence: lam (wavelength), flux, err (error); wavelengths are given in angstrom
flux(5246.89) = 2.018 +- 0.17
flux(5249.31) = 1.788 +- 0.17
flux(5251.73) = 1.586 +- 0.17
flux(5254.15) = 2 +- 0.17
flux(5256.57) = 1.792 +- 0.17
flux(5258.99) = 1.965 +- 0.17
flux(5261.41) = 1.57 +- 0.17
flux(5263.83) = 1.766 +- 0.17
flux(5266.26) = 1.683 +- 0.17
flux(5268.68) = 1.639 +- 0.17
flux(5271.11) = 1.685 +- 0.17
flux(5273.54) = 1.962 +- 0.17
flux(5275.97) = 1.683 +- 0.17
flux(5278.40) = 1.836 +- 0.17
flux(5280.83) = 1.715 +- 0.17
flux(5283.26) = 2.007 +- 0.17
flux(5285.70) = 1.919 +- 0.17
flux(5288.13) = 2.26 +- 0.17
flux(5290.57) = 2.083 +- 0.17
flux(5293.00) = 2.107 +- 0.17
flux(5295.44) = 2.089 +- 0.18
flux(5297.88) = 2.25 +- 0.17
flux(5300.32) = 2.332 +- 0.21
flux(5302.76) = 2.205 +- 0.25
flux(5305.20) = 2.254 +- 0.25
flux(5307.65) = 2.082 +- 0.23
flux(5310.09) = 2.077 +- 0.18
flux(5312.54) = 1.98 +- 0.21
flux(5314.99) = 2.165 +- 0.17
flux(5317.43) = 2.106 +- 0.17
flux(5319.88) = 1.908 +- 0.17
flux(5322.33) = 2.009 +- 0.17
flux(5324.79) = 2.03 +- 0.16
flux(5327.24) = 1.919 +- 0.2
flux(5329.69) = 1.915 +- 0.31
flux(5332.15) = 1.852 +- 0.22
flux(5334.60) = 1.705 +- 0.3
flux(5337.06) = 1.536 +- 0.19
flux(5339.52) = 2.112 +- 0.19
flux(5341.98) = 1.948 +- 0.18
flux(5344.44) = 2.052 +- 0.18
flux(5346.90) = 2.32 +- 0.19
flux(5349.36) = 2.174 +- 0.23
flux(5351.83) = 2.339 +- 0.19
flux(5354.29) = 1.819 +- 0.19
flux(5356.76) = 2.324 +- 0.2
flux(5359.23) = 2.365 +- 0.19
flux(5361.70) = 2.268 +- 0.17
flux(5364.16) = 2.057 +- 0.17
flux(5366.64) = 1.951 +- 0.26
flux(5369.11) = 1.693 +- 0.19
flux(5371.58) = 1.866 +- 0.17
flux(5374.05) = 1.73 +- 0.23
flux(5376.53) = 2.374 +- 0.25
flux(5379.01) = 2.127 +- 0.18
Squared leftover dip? 0.41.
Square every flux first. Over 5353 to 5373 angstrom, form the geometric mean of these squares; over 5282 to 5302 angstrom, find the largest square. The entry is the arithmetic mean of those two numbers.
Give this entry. 4.8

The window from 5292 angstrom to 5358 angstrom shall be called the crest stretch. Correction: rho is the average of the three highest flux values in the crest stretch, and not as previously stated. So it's 2.33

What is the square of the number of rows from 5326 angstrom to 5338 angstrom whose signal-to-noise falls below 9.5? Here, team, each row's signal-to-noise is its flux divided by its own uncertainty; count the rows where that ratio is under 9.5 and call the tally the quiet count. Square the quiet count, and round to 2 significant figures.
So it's 16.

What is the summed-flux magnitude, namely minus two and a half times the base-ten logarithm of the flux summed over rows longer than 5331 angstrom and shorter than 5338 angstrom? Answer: -1.77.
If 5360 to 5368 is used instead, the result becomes -1.99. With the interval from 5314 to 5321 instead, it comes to -1.98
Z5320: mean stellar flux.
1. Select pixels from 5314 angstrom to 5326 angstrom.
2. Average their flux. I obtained 2.04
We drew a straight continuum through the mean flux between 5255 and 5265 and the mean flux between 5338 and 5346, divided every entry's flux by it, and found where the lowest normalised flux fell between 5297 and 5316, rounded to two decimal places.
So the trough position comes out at 5312.54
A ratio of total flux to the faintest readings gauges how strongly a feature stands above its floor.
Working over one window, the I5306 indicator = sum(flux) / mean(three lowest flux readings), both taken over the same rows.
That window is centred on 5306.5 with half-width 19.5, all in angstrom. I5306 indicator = 17.3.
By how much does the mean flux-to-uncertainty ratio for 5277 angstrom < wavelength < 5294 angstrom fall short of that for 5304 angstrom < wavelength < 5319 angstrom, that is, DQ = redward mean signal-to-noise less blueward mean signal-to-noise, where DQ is -1.0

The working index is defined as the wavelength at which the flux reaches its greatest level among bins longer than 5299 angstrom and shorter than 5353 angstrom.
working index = 5351.83 angstrom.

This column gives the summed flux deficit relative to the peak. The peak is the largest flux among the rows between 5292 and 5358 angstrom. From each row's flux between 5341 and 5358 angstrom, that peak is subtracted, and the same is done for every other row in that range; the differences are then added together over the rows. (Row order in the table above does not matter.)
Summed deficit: -1.40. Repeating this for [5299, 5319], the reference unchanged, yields -1.51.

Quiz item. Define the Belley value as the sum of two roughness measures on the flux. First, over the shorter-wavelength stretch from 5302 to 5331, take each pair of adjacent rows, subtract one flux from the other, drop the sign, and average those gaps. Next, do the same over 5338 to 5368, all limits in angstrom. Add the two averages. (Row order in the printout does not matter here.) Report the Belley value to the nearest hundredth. 0.30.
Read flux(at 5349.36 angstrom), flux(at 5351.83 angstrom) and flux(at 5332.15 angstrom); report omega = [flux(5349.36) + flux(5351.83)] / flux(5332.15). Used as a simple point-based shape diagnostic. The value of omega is 2.4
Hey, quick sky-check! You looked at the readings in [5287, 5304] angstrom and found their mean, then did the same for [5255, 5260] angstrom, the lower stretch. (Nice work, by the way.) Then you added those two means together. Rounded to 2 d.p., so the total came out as 4.07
